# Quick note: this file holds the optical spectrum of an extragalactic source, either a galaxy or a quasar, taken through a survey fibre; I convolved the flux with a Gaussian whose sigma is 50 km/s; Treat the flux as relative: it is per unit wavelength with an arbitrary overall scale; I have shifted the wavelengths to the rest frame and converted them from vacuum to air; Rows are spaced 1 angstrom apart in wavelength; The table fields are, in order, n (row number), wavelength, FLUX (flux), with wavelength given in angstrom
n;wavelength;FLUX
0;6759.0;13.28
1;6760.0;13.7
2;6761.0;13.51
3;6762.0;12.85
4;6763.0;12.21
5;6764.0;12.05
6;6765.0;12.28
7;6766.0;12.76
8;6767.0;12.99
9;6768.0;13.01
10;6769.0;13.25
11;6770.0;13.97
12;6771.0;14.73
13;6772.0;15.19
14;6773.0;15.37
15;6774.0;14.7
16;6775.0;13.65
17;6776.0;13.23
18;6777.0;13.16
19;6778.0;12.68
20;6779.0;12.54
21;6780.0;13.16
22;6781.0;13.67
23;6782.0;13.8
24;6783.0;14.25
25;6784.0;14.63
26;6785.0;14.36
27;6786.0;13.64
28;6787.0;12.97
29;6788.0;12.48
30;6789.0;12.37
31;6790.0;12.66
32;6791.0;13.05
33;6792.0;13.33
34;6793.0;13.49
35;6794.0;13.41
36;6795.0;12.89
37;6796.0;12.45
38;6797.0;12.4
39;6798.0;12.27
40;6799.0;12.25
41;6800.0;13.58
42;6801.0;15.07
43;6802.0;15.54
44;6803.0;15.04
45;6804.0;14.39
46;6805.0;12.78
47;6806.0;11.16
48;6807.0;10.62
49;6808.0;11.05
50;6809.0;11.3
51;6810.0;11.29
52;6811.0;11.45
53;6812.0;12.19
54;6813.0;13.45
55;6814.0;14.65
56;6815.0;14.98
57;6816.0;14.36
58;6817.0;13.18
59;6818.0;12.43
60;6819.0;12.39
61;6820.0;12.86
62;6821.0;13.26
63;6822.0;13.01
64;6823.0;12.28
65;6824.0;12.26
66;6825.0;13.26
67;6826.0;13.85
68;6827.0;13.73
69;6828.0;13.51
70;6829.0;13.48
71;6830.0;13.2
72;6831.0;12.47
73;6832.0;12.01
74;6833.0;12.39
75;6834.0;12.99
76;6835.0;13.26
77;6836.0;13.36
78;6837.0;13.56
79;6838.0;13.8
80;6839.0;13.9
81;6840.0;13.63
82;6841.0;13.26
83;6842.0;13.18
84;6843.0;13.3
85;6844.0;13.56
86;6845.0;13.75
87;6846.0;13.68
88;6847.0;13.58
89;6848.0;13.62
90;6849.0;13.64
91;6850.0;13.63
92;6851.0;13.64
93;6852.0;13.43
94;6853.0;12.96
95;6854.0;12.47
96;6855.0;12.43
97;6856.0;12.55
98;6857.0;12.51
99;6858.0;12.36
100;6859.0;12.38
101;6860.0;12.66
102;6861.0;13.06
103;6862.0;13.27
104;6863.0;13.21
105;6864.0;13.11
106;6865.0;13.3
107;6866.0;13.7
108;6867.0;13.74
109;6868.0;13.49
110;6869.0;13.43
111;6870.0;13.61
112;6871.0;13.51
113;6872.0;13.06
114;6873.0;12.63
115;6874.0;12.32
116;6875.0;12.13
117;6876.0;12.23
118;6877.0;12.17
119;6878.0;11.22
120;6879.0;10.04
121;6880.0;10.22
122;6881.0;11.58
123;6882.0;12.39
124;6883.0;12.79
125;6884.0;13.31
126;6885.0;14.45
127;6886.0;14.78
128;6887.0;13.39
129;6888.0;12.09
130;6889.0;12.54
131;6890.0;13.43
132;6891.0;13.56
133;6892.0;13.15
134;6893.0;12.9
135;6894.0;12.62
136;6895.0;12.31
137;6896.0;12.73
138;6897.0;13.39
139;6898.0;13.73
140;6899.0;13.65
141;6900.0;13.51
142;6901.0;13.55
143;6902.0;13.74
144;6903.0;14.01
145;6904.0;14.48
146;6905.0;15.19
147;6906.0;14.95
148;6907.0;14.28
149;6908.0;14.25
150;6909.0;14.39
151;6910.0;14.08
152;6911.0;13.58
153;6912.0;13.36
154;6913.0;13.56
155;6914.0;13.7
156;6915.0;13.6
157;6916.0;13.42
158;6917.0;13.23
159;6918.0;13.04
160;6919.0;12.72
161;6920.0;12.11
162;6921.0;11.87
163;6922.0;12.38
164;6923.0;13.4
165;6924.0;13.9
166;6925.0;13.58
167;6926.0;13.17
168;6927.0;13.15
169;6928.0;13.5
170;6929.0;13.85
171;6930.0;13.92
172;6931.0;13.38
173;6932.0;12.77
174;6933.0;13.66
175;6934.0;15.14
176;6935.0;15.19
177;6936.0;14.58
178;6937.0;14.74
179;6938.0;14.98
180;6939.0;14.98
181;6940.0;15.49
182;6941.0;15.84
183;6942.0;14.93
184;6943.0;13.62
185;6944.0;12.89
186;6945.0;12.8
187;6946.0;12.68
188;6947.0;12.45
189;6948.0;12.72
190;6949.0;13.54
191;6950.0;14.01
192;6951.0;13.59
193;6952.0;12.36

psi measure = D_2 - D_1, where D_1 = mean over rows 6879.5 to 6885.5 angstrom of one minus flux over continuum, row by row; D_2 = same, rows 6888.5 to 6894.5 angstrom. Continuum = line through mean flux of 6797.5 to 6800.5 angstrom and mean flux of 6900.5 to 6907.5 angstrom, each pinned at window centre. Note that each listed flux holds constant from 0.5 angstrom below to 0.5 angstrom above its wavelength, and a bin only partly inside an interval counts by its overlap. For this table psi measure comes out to -0.03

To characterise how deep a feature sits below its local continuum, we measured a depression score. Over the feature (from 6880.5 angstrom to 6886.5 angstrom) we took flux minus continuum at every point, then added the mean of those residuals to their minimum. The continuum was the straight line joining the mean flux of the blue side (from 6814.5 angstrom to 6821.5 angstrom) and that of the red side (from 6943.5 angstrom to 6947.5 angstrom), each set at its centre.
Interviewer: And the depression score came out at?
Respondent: -1.3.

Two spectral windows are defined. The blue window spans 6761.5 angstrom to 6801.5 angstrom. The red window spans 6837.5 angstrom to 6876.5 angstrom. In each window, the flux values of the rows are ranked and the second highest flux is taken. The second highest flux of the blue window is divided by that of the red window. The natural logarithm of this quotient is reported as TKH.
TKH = 0.10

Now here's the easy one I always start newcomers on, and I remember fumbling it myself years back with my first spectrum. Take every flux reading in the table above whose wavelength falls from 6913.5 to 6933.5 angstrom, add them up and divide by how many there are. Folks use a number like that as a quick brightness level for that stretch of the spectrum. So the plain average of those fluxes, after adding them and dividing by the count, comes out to 13.2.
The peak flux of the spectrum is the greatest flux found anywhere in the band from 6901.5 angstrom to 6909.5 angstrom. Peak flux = 15.19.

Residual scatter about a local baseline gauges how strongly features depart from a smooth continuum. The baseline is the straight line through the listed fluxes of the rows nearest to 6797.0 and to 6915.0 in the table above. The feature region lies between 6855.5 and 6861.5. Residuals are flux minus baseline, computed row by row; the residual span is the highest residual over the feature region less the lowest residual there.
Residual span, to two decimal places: 0.67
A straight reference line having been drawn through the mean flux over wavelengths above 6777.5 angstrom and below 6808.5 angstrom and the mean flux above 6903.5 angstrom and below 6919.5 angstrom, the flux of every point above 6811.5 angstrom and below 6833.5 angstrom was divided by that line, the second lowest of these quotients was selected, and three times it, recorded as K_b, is 2.76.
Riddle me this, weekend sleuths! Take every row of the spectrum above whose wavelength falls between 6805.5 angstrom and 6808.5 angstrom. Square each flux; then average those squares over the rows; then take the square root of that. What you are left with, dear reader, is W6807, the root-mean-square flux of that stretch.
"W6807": 10.9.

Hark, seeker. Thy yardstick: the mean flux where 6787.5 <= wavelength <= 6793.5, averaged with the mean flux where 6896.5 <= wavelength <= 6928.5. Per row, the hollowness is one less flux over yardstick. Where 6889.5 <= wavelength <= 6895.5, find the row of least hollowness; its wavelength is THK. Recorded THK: 6891.0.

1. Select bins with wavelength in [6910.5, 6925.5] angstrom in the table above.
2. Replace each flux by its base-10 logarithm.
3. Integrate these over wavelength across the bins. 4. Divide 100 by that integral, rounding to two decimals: 5.96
